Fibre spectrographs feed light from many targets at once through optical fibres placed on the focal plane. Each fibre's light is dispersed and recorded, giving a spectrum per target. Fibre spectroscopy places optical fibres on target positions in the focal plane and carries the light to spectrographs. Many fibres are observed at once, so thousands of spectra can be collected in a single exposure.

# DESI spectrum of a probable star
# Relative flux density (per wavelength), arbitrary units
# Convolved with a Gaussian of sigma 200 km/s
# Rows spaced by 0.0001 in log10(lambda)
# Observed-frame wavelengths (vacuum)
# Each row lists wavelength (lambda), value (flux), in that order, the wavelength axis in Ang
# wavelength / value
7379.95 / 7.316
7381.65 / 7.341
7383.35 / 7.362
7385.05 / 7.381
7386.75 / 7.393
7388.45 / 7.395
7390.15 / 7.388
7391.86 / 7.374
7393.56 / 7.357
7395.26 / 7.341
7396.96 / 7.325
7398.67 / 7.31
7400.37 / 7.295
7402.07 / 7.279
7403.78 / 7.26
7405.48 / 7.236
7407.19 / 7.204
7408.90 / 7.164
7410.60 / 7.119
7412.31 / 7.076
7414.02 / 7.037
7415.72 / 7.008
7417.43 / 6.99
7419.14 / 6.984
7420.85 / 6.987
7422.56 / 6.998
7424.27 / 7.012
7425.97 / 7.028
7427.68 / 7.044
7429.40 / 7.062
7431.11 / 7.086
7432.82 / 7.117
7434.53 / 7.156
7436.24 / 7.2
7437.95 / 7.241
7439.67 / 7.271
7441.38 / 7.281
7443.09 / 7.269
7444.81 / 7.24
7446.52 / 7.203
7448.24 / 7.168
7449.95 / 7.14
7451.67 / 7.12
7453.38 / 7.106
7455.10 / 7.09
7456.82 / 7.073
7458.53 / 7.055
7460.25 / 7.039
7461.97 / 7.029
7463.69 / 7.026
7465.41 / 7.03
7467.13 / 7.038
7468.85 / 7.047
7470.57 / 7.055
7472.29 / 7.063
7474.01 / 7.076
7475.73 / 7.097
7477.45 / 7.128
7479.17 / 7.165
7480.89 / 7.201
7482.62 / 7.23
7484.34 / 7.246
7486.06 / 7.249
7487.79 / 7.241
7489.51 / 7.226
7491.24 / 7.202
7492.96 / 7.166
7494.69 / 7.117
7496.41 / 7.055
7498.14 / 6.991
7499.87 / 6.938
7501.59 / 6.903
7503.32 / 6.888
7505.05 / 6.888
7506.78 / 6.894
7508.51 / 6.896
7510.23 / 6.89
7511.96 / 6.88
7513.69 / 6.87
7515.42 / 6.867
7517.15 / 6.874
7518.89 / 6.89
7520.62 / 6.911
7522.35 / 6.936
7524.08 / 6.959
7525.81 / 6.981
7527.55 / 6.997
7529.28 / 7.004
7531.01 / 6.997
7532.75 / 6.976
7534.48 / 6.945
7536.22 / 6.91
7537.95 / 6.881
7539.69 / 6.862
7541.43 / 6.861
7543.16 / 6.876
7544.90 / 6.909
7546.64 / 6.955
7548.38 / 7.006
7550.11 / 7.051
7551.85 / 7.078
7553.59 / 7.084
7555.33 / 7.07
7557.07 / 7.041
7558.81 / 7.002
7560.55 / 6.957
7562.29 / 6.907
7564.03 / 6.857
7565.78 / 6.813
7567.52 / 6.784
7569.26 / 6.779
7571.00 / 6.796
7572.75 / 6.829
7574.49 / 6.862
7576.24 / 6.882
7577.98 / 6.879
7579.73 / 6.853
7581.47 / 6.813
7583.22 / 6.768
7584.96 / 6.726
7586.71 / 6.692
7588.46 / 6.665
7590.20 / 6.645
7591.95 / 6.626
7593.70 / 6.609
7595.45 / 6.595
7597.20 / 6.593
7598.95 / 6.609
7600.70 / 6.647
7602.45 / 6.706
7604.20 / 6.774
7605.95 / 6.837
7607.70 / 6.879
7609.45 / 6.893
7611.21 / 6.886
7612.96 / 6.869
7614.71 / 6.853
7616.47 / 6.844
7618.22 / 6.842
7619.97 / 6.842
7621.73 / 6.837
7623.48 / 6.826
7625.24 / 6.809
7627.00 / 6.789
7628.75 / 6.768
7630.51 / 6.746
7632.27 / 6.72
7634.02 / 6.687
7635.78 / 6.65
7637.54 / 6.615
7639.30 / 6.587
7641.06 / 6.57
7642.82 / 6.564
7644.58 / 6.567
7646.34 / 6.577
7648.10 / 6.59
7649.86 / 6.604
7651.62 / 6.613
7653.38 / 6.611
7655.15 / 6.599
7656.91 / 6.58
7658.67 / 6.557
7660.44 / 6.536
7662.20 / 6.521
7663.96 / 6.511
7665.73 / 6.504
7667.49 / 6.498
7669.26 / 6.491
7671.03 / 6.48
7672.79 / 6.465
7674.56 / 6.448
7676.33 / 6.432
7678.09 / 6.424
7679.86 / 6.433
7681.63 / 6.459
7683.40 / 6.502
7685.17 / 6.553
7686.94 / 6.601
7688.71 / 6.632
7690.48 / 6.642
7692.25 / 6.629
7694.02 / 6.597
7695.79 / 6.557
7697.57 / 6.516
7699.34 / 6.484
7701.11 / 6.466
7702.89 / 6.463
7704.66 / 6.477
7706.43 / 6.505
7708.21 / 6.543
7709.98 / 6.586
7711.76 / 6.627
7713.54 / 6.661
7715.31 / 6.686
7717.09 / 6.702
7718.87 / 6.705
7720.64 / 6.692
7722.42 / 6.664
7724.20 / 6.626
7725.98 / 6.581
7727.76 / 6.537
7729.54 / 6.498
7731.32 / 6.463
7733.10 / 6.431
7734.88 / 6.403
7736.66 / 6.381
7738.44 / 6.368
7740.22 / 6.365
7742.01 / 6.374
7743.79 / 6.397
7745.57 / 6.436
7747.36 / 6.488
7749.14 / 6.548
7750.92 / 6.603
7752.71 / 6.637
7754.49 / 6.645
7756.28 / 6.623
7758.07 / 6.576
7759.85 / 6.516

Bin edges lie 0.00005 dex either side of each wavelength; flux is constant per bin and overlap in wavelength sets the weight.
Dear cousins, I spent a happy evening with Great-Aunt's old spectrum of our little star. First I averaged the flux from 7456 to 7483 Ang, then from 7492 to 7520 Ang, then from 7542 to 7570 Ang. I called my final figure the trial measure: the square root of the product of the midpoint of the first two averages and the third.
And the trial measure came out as 6.98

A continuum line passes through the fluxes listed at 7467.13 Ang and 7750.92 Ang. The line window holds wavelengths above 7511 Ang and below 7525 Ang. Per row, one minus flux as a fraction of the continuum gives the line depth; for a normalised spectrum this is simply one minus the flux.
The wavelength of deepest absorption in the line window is 7515.42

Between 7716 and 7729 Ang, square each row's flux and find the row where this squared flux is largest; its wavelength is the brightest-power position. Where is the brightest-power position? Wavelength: 7718.87 Ang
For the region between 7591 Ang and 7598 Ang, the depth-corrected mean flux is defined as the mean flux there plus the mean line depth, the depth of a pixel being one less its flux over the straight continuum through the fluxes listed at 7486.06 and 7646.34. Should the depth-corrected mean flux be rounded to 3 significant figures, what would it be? 6.63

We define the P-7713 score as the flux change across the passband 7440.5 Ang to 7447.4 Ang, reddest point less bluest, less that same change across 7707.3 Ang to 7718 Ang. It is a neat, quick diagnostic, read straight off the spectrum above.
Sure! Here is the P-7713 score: -0.24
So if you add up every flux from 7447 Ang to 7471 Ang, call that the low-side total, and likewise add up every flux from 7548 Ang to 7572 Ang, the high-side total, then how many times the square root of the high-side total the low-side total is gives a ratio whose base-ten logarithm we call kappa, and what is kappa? 1.002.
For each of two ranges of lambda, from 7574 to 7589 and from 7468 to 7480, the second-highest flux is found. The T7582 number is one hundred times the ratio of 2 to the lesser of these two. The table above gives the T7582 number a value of 29.1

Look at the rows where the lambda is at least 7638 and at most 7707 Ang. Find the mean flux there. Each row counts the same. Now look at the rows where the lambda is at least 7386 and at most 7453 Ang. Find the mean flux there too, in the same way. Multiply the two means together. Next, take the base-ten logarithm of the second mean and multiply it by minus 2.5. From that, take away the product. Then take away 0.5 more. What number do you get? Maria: -49.6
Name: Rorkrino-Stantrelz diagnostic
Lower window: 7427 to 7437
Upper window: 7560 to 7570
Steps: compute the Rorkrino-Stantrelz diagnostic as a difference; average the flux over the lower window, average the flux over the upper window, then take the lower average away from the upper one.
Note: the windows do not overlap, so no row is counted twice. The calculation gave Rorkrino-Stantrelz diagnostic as -0.26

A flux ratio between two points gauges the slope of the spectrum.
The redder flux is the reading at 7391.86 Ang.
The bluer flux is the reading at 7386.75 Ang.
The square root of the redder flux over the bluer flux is 0.999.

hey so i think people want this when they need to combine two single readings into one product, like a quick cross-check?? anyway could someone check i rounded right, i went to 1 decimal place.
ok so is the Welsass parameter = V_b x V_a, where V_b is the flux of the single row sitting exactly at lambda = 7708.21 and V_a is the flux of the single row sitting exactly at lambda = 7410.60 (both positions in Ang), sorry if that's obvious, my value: 46.6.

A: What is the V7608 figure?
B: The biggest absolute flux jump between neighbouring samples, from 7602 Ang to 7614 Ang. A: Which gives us 0.068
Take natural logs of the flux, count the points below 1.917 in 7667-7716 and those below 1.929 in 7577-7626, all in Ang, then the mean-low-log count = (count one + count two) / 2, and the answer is 27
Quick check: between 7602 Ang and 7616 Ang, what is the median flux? 6.86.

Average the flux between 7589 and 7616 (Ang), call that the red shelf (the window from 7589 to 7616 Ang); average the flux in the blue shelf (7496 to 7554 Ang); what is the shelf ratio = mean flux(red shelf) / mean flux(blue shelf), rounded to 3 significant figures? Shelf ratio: 0.971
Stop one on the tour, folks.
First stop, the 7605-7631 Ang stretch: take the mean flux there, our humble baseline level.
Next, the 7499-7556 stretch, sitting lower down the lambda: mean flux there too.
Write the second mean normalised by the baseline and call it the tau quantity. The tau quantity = 1.01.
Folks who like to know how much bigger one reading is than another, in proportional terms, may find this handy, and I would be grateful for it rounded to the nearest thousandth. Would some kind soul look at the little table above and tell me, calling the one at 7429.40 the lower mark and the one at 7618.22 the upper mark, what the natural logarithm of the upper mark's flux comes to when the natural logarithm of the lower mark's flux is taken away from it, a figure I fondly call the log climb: -0.032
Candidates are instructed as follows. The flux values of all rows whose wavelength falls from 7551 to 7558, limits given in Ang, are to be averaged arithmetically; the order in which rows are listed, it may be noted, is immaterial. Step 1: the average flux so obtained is 7.1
